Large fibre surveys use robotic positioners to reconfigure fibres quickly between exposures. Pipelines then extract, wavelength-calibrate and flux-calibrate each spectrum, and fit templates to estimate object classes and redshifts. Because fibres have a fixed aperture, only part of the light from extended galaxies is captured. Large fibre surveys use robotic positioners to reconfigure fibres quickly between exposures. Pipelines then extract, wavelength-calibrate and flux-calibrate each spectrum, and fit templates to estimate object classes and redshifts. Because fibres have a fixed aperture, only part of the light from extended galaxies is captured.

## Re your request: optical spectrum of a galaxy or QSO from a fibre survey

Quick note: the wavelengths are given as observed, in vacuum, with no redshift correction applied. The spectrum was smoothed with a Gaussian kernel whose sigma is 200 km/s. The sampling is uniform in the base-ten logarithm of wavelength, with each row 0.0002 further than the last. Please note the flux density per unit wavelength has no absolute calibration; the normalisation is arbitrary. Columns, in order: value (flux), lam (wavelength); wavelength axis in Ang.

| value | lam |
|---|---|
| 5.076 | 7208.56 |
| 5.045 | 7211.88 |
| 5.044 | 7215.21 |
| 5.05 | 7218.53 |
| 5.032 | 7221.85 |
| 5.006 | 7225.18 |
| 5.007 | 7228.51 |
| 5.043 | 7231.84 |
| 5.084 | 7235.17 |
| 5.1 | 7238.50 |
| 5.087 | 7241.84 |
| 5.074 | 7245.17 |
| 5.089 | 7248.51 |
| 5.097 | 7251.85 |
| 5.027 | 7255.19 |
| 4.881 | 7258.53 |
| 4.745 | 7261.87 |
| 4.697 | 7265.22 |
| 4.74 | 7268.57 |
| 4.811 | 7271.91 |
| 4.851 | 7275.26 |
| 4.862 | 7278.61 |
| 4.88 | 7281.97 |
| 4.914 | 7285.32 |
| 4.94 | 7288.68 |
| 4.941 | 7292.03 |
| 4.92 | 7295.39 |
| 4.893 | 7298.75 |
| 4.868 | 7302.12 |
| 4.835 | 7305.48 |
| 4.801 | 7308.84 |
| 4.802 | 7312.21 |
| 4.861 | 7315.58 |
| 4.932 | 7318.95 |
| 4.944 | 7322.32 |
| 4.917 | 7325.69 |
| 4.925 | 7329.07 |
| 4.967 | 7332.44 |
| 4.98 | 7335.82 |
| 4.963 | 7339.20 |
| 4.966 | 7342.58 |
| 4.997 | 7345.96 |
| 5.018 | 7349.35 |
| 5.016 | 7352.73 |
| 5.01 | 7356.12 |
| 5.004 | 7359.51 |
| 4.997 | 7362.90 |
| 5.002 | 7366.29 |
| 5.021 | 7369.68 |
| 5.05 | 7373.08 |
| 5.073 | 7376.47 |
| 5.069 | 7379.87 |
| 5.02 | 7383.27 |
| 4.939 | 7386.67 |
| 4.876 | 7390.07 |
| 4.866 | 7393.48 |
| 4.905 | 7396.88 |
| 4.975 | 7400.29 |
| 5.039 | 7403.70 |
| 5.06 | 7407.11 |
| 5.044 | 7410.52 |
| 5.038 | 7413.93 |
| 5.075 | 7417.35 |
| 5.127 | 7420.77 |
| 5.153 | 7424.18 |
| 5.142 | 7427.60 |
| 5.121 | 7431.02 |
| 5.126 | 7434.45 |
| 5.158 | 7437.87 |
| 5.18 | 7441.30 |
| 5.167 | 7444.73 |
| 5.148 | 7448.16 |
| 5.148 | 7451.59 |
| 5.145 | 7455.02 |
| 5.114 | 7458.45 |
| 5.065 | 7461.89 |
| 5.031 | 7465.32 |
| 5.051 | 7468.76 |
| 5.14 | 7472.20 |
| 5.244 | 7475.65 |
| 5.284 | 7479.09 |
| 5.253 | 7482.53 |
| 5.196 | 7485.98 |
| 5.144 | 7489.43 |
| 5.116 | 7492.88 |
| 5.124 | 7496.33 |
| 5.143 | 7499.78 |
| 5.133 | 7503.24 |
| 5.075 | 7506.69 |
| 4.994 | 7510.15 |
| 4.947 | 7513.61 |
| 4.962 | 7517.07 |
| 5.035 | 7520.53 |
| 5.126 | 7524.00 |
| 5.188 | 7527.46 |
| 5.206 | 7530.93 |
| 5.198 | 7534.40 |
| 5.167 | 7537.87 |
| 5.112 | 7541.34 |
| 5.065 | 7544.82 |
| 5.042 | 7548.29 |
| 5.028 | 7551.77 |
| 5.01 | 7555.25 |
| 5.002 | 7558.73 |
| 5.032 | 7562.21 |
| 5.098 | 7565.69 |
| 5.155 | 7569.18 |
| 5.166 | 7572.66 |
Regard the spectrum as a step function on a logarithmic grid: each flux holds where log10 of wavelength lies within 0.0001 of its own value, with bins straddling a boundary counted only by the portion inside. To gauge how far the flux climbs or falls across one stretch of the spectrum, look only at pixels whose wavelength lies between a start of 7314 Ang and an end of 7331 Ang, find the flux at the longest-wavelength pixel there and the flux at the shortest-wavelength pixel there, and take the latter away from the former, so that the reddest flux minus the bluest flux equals 0.064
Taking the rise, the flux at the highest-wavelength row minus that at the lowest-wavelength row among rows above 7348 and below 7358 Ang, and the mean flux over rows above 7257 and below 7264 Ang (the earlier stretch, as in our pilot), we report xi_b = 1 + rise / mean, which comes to 1.00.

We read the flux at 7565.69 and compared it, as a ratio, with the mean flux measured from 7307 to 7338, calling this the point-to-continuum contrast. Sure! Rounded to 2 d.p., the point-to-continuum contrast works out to 1.04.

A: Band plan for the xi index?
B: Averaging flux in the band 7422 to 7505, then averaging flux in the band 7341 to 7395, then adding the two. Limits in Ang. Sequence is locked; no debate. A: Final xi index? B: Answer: 10.1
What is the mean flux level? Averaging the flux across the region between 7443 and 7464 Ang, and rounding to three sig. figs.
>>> 5.13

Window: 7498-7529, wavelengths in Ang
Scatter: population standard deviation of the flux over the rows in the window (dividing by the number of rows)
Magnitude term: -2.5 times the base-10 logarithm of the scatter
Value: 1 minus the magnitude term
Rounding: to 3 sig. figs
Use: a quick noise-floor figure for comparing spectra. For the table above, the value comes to -1.72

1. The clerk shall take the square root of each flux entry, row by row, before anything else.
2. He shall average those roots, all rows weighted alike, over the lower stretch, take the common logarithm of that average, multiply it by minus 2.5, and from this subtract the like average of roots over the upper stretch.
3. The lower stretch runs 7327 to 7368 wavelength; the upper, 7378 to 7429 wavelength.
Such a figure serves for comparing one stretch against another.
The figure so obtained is -3.11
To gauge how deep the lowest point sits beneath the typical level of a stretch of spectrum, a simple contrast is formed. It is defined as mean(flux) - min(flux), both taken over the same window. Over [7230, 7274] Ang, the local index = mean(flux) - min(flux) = 0.26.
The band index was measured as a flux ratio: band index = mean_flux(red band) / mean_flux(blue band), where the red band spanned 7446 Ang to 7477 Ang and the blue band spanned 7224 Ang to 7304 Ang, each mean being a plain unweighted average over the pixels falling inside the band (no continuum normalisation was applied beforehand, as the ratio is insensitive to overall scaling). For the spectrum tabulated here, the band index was 1.04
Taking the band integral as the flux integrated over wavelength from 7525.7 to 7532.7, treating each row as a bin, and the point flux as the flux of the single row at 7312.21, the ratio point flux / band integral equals 0.13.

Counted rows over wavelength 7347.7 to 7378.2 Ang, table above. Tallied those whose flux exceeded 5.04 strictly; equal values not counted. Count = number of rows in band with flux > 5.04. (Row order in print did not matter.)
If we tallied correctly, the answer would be 2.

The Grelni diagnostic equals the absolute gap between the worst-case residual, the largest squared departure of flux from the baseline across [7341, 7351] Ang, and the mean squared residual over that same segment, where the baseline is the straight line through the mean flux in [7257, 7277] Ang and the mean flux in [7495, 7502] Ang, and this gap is 0.003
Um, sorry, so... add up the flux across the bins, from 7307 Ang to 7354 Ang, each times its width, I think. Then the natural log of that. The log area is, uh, 5.45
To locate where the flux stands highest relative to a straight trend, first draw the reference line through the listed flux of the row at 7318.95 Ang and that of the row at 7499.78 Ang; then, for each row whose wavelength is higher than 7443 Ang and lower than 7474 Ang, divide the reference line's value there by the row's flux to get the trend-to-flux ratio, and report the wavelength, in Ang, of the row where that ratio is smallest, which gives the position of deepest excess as 7444.73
